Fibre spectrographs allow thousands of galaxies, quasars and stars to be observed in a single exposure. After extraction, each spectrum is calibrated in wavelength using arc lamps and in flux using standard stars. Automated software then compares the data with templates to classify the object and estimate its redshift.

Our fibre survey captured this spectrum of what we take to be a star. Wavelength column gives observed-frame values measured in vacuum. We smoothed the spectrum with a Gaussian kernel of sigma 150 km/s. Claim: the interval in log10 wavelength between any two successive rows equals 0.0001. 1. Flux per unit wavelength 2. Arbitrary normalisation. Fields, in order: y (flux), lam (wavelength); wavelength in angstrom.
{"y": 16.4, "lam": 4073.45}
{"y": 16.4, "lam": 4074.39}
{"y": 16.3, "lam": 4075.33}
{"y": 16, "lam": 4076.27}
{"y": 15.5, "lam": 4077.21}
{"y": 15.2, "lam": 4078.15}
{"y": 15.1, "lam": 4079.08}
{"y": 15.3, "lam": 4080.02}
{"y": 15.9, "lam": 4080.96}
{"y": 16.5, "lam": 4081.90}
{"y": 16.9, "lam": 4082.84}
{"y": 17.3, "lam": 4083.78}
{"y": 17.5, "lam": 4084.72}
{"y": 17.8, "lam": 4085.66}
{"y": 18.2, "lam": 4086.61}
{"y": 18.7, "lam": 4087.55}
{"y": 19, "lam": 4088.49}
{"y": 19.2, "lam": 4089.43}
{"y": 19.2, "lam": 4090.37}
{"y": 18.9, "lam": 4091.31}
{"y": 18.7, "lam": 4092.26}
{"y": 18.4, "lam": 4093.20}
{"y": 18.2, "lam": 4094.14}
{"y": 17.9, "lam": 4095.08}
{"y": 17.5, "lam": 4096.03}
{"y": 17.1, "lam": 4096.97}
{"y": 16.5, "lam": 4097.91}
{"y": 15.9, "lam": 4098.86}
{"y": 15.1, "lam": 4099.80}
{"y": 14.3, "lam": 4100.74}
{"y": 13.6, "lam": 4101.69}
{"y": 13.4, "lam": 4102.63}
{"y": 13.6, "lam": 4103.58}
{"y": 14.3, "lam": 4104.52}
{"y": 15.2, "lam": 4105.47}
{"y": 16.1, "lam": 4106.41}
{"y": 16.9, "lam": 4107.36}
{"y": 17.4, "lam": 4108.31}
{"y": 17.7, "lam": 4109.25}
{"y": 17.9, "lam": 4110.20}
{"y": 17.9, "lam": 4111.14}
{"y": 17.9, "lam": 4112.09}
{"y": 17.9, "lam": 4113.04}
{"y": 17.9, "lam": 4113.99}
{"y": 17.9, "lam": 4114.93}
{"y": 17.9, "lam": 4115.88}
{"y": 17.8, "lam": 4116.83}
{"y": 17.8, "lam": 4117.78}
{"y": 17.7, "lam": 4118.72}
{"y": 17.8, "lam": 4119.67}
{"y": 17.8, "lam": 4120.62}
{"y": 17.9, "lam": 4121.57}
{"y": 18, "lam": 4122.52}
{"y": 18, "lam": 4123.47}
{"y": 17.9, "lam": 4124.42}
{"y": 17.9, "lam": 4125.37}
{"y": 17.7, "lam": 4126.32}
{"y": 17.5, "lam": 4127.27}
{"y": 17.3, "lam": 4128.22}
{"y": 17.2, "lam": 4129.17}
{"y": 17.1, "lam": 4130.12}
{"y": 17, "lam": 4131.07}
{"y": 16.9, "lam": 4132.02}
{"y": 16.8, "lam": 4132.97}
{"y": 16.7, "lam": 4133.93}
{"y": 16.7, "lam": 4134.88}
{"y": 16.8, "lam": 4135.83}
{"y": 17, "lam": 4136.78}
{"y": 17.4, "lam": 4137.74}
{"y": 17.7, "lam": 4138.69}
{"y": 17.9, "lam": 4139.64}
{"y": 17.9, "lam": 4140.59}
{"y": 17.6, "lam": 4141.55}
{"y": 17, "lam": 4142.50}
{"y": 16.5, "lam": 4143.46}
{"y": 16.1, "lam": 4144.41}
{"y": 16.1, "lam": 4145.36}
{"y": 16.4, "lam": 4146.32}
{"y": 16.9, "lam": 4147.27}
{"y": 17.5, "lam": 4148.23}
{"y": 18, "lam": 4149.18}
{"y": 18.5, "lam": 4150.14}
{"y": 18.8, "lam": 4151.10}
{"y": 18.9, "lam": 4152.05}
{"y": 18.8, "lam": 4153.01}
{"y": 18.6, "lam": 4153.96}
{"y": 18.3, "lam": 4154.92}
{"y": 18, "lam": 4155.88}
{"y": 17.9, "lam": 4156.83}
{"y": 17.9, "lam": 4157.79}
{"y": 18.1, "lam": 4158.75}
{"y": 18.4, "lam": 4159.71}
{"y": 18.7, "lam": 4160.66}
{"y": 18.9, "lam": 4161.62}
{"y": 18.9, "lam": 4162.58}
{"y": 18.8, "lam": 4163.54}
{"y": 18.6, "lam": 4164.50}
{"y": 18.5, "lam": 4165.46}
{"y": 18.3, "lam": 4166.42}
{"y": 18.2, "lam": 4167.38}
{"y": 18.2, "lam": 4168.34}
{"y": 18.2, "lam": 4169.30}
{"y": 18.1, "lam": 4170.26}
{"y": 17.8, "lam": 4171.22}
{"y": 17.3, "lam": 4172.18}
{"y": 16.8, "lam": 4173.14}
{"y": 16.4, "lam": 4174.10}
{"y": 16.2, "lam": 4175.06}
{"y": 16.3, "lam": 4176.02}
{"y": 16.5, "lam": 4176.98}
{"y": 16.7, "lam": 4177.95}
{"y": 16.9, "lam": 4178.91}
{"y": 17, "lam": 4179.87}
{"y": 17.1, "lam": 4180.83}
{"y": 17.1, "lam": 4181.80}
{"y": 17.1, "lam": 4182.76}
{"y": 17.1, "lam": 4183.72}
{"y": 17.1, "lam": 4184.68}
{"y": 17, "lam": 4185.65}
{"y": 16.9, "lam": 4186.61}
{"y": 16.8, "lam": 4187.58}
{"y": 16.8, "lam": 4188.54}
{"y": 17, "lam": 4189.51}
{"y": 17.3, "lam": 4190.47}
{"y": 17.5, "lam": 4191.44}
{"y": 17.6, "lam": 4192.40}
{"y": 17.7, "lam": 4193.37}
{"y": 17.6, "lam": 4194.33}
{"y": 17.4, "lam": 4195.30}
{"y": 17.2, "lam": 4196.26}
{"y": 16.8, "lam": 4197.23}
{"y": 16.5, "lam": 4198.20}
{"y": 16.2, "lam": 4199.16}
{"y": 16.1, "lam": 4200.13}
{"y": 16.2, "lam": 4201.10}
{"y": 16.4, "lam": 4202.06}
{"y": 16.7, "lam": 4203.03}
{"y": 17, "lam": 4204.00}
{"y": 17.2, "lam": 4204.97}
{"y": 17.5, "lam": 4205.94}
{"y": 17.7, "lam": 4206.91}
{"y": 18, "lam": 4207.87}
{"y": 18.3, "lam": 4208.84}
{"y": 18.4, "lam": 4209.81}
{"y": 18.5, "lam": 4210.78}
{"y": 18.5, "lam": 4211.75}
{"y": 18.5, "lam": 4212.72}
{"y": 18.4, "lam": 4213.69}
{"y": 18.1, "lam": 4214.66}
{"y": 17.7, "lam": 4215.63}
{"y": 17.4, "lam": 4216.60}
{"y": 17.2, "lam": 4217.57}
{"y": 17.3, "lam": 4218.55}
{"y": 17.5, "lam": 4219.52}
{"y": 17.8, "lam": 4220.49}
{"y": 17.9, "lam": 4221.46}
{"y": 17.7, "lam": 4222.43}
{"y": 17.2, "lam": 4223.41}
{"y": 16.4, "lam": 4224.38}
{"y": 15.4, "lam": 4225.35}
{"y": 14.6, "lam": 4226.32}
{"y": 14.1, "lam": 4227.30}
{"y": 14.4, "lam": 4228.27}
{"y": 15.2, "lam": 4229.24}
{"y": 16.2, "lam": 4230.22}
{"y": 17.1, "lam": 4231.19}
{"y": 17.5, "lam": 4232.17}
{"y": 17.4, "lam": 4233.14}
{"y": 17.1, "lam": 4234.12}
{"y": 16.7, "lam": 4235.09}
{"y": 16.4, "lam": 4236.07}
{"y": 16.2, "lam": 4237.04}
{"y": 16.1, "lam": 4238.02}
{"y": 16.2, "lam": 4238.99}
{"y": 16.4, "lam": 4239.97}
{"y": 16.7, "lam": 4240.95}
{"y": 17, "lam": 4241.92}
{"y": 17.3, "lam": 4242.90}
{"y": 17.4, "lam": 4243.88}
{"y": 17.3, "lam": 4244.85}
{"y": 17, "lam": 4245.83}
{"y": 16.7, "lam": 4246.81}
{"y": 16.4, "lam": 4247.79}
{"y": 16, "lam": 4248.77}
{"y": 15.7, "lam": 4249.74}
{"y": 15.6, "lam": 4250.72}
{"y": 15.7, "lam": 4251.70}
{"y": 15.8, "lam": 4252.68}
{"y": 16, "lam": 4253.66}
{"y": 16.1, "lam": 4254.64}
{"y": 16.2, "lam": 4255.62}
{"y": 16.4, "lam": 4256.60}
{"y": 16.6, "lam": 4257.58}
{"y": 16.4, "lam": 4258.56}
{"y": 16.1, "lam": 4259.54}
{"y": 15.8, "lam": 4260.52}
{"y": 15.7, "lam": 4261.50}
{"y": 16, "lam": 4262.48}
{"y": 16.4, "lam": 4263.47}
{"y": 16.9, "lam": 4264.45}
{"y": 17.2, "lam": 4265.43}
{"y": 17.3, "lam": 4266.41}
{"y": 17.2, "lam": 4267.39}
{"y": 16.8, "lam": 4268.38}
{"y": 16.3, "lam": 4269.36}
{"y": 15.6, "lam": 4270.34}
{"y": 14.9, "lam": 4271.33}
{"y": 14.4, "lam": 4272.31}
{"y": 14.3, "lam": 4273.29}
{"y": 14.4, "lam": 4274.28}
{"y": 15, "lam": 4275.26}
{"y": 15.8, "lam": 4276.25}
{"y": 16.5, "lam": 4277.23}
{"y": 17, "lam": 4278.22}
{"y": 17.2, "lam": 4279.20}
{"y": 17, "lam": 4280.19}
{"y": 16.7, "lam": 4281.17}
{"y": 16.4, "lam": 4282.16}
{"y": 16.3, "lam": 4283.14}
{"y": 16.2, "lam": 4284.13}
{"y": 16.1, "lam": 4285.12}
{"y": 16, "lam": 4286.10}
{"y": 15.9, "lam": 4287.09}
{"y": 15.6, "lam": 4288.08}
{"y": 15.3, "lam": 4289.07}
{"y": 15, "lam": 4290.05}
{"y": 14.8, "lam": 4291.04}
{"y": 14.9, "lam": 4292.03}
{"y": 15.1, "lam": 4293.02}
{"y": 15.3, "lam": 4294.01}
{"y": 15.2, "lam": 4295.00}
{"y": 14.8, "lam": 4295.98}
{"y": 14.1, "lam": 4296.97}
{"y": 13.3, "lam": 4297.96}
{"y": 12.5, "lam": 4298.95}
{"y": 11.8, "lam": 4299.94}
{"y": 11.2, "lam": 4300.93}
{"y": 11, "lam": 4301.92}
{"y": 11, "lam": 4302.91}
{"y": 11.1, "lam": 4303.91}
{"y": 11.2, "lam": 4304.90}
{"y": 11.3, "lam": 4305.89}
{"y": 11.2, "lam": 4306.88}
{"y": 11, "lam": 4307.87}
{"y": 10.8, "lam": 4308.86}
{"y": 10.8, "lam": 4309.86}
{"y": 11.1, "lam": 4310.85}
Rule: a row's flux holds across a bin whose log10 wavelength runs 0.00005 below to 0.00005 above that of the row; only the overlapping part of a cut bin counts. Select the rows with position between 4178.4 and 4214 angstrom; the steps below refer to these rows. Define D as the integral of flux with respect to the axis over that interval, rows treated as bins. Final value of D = 615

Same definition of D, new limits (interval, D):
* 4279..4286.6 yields 125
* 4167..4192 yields 428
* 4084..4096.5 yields 230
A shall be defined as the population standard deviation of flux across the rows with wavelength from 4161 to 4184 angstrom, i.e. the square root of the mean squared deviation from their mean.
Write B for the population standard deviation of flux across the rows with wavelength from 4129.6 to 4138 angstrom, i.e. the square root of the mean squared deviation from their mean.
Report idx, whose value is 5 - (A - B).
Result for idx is 4.3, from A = 0.87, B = 0.21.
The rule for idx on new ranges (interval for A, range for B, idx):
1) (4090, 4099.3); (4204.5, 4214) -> 4.4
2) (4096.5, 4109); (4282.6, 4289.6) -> 4.0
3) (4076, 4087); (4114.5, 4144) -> 4.4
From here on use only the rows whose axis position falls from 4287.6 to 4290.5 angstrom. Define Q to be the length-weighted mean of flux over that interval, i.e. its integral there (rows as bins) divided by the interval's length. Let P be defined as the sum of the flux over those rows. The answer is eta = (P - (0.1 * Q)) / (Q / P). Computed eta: 133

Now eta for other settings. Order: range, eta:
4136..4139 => 152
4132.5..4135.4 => 146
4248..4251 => 136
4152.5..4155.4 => 162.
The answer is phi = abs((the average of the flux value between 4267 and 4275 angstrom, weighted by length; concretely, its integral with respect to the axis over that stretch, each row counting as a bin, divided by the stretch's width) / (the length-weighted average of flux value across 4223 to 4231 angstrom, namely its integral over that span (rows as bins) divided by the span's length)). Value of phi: 1.00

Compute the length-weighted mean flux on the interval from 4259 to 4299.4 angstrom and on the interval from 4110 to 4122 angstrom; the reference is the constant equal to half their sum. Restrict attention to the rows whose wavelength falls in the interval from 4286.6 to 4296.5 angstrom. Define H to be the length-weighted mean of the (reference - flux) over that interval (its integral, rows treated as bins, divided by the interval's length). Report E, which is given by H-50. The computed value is -48.4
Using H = 1.6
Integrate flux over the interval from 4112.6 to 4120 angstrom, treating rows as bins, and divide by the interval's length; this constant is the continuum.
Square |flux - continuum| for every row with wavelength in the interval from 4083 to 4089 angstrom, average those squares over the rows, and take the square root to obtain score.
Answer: 0.66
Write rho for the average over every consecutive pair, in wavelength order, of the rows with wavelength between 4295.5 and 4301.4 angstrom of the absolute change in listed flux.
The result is 0.72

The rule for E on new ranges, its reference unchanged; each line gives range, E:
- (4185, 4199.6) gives -50.3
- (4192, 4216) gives -50.7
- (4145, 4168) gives -51.4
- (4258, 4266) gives -49.5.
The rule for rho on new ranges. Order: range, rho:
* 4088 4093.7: 0.20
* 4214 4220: 0.24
